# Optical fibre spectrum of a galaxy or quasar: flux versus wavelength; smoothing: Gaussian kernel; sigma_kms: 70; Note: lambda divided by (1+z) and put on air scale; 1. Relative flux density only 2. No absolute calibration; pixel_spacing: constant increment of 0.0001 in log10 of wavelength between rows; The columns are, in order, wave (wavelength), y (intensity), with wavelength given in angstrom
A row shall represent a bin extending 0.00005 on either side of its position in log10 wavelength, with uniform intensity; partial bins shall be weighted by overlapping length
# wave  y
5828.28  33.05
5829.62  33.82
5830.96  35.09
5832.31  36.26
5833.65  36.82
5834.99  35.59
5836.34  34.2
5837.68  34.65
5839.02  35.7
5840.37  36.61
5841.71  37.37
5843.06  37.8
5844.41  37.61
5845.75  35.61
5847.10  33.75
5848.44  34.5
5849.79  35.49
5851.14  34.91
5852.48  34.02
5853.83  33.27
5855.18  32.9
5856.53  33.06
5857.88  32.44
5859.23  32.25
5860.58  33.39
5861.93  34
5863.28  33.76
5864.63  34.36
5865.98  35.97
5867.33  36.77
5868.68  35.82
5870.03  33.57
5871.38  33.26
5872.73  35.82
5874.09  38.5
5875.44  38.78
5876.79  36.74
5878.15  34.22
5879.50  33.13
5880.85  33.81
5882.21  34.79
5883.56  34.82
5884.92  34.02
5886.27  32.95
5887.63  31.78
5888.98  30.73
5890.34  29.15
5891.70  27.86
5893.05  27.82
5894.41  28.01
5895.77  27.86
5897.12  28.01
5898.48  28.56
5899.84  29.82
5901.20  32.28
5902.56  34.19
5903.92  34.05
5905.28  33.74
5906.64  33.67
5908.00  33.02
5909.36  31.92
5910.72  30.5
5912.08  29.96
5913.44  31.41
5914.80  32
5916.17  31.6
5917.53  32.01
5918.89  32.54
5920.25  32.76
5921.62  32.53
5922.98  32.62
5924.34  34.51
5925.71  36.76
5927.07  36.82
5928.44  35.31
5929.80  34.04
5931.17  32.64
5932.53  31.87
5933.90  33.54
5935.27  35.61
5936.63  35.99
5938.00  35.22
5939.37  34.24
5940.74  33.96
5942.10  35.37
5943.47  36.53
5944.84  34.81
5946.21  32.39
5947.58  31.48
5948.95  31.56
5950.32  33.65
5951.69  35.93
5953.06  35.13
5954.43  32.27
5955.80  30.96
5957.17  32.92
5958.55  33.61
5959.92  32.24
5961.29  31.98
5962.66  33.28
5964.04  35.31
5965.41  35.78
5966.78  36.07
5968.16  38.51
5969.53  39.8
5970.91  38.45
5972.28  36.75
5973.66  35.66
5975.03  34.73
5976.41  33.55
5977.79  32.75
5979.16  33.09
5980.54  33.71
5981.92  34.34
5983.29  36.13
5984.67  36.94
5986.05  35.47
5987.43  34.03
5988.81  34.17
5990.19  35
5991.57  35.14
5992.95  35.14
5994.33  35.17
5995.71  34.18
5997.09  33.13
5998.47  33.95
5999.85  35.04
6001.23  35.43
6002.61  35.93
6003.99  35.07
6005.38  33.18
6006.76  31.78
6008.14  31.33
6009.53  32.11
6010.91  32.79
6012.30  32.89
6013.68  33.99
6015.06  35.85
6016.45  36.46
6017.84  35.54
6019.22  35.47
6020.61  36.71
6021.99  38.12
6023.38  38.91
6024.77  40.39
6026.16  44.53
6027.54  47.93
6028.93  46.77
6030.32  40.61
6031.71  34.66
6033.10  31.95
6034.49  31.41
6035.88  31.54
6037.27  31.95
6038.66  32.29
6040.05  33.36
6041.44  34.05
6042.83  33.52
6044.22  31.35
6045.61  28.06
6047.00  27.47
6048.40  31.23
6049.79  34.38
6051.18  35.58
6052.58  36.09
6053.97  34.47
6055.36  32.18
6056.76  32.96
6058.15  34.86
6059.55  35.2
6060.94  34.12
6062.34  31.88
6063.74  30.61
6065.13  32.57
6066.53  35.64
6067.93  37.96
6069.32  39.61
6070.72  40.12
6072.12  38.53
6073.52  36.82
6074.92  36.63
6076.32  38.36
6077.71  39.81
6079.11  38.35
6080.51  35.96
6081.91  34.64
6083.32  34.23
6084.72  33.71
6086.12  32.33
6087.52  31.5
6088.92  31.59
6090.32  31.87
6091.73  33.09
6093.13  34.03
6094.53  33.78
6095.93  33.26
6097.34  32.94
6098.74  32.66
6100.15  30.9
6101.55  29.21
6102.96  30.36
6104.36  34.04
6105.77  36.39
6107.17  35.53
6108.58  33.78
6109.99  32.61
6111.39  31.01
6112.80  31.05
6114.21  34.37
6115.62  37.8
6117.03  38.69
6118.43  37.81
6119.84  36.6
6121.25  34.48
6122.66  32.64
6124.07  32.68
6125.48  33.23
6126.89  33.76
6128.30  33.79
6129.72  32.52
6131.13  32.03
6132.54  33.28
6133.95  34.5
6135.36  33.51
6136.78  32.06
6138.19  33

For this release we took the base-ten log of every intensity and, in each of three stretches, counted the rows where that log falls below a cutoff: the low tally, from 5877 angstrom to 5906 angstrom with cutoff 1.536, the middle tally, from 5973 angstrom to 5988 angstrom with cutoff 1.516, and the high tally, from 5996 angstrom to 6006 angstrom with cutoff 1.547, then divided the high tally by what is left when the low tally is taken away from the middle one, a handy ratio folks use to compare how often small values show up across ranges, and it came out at -0.3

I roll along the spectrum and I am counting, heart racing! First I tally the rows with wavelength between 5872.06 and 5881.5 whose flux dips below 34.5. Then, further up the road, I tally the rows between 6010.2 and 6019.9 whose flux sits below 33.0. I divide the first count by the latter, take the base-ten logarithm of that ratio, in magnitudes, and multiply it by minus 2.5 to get -0.4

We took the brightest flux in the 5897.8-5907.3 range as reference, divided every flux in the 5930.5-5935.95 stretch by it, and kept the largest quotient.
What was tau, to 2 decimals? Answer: 1.04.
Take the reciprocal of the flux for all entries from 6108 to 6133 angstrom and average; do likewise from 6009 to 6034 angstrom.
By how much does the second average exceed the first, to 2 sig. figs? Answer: -0.0025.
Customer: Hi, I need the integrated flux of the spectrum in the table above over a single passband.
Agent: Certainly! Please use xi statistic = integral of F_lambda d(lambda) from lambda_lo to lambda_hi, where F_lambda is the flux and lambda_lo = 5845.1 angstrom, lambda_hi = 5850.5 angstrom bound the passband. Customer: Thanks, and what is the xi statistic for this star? 188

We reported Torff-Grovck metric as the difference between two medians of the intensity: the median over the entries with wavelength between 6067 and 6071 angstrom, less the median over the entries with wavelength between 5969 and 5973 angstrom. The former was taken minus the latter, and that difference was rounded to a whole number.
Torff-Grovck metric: 1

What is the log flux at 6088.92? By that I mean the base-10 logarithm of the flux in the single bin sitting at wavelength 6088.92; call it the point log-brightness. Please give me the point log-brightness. 1.50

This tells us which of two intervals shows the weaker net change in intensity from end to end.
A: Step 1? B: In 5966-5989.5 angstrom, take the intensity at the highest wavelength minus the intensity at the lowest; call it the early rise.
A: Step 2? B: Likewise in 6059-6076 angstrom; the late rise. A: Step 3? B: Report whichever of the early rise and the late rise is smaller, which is -1.9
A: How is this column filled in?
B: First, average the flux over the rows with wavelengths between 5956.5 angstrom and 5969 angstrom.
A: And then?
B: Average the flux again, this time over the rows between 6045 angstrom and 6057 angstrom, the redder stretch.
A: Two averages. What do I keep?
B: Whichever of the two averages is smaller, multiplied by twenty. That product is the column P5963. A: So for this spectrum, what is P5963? 650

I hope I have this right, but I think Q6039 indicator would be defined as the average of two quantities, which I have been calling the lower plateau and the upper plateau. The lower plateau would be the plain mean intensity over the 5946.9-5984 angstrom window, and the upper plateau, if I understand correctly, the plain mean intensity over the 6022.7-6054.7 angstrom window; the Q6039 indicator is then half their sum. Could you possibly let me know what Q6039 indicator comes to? 34.9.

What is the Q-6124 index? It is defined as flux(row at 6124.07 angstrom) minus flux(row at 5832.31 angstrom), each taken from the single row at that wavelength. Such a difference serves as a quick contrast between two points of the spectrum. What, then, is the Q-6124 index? -3.6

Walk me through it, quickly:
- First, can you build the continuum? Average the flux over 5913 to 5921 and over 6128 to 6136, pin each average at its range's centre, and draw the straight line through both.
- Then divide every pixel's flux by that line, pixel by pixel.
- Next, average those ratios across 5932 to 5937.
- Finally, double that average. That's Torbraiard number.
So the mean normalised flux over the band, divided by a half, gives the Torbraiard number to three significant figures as 2.13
